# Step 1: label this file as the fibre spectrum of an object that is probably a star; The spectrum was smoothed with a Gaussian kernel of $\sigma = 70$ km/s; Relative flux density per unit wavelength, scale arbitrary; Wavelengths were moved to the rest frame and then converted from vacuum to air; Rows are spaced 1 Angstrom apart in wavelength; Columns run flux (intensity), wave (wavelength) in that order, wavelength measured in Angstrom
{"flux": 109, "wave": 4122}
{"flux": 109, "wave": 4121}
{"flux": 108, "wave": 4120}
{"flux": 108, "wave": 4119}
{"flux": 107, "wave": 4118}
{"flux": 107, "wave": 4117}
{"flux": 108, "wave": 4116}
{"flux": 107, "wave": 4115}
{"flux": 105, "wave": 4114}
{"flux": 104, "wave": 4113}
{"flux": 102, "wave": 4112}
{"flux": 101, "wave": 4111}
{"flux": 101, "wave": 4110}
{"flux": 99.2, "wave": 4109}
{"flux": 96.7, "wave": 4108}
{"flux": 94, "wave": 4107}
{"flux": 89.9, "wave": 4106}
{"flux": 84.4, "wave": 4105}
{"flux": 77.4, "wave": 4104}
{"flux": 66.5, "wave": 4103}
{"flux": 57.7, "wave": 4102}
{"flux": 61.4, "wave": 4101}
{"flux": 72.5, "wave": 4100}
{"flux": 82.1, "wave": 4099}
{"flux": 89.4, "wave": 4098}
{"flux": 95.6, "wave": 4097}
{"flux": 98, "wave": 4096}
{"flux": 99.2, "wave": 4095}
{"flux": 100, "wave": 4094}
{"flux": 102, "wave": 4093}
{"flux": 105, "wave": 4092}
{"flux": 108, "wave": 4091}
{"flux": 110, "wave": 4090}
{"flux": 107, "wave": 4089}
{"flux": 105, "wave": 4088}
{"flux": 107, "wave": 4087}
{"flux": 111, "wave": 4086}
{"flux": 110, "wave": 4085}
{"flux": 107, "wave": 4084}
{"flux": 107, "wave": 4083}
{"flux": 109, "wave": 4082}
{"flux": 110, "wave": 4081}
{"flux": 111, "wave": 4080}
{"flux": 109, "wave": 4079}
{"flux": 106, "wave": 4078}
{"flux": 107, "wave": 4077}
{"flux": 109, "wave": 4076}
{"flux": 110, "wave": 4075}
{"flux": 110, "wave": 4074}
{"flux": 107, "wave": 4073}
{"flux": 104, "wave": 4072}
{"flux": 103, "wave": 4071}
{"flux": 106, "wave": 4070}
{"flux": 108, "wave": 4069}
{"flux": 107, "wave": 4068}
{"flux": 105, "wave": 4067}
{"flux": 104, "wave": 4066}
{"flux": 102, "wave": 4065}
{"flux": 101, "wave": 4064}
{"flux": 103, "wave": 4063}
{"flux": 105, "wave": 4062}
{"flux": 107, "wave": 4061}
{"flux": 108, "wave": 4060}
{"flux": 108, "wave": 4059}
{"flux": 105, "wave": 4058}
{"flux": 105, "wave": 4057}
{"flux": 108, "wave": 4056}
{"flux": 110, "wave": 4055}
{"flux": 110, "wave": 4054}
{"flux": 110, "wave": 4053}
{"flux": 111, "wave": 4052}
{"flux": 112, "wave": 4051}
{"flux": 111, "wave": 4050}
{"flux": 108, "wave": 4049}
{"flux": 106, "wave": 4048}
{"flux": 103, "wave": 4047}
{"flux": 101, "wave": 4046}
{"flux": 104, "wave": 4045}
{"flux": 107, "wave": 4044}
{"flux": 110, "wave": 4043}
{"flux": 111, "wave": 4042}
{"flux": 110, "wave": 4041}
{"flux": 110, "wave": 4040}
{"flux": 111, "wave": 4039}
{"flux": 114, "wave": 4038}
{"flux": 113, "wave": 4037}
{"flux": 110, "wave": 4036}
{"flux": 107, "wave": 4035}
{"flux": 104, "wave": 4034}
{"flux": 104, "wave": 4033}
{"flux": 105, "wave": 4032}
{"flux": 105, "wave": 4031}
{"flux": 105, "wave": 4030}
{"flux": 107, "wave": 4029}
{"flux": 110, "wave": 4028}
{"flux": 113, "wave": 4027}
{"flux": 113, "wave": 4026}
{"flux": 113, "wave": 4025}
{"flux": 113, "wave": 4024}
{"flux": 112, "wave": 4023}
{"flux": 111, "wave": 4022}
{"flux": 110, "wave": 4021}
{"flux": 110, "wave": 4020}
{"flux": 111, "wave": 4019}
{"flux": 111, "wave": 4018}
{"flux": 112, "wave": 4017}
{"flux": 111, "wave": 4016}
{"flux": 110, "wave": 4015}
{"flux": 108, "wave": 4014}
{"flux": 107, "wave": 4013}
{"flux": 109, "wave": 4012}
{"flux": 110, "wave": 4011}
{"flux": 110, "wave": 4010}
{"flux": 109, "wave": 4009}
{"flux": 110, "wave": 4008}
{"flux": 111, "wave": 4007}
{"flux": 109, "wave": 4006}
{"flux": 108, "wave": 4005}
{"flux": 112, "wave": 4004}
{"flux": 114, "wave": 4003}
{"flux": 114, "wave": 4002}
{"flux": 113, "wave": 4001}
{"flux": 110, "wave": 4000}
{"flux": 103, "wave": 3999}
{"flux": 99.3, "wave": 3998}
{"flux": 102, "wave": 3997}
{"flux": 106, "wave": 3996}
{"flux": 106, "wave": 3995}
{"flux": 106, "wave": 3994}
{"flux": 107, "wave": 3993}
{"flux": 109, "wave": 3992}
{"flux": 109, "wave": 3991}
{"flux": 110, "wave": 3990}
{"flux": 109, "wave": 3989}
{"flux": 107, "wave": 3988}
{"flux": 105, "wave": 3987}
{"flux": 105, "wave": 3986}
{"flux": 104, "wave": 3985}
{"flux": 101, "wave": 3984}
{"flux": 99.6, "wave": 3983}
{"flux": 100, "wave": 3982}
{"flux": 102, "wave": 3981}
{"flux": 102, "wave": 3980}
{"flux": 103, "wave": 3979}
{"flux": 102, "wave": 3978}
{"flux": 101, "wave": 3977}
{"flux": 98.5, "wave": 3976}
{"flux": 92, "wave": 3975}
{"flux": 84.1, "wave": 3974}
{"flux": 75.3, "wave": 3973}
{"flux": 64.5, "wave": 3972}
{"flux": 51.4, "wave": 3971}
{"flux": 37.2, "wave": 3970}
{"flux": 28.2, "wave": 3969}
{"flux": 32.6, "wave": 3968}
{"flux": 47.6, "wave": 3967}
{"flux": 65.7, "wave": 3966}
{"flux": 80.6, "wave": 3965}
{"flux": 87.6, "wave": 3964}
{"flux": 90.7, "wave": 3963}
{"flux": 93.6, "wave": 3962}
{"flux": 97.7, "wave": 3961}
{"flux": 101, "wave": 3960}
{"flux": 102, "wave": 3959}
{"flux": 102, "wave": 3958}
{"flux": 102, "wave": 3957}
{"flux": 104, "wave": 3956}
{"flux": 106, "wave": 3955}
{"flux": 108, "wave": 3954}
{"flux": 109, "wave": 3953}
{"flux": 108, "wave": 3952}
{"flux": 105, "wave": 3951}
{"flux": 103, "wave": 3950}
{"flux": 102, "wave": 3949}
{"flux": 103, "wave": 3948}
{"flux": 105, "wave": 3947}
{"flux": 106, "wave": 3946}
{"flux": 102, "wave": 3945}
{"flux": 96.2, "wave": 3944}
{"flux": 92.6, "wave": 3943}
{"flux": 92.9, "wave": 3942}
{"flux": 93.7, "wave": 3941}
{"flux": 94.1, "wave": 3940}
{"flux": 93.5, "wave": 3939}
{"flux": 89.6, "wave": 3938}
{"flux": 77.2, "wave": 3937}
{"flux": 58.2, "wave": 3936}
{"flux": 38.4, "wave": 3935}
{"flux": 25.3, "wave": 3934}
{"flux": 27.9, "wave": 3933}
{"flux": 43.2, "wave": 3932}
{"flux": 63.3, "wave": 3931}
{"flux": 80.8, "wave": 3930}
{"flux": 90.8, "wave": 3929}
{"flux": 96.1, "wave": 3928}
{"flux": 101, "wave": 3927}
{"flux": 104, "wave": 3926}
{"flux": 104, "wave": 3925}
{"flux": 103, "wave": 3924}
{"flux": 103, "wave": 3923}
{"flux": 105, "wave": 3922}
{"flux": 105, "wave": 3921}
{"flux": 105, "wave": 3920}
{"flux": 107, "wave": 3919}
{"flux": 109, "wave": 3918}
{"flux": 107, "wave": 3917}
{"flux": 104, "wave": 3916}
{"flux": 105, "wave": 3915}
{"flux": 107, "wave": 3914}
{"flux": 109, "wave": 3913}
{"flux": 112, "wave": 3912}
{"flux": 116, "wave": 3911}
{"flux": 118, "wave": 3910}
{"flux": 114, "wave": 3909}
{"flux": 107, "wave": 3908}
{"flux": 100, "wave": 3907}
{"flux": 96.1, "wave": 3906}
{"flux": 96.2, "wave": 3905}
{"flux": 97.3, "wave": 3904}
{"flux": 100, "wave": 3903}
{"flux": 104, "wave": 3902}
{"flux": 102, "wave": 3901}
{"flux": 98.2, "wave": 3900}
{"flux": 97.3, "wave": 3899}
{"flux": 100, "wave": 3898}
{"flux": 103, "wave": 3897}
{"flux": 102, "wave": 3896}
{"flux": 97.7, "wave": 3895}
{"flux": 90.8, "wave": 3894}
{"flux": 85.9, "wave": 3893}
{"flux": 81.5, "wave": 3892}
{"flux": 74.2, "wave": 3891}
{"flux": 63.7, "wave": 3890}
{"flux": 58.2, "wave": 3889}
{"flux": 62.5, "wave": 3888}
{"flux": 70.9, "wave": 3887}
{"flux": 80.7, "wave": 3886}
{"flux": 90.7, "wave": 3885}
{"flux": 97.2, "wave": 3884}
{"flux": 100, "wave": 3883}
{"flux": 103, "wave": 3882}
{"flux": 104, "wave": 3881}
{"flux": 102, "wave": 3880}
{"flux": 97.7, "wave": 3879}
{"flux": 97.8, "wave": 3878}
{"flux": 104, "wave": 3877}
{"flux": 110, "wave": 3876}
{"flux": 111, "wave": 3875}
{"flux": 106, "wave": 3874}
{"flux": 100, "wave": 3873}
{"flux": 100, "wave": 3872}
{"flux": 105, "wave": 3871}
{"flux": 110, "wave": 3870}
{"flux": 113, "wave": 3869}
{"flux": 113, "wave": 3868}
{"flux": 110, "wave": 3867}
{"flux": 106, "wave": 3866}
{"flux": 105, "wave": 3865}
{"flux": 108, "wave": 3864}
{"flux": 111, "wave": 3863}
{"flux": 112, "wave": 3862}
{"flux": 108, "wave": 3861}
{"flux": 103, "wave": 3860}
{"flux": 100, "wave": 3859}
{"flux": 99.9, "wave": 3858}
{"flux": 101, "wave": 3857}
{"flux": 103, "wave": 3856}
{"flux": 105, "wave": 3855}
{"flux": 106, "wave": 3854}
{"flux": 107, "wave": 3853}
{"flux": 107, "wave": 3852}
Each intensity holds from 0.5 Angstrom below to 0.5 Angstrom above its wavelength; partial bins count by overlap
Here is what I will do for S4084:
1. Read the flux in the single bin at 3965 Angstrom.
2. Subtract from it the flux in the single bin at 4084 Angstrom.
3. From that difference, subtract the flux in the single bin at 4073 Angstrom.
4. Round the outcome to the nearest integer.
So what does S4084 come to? -133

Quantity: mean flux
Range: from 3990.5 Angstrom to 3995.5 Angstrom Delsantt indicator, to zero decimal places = 107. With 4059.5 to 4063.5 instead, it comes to 106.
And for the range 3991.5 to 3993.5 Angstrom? 108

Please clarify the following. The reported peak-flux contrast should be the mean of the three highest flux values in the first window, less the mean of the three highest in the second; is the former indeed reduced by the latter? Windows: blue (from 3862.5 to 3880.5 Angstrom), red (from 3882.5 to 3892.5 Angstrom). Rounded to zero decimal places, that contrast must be 16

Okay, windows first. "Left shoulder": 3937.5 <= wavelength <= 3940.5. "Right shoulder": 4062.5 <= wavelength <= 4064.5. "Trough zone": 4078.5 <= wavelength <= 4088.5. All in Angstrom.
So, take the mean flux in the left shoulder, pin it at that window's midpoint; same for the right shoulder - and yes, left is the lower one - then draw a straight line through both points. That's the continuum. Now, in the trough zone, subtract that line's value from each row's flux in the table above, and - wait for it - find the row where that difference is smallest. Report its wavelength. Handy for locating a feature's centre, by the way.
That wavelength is 4088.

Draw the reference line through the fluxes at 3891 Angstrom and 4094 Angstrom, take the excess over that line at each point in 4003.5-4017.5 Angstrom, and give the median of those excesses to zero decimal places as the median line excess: 20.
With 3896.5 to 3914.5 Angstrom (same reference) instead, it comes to 27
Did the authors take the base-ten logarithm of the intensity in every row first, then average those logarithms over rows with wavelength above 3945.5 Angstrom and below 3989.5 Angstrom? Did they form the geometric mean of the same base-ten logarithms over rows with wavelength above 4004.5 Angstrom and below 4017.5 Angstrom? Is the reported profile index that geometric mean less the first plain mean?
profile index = 0.10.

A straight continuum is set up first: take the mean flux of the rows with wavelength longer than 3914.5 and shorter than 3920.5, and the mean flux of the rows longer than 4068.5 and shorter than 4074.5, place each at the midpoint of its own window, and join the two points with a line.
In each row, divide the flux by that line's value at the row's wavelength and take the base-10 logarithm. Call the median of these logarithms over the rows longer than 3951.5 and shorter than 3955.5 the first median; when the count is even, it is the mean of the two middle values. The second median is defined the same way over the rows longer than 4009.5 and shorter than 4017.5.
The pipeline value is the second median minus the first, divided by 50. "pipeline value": 0.000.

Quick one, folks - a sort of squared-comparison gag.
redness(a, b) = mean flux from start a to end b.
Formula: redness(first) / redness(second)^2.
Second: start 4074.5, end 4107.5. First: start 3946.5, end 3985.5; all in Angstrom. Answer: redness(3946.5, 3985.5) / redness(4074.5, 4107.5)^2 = 0.0094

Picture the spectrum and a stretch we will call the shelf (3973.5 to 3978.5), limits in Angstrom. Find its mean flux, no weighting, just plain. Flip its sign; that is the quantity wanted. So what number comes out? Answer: -96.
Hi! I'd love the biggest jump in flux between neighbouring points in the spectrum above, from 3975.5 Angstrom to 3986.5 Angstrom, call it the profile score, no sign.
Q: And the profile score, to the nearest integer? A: 3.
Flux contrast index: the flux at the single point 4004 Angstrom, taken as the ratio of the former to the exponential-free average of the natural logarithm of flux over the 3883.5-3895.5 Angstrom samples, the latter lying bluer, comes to 25.7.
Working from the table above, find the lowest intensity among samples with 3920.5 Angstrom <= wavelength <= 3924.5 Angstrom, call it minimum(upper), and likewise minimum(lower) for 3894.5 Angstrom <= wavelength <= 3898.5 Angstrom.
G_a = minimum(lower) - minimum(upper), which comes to -5.3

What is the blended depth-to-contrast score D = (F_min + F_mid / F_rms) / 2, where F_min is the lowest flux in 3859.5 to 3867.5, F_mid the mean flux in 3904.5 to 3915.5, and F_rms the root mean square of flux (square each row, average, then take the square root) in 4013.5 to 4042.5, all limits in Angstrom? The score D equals 52.0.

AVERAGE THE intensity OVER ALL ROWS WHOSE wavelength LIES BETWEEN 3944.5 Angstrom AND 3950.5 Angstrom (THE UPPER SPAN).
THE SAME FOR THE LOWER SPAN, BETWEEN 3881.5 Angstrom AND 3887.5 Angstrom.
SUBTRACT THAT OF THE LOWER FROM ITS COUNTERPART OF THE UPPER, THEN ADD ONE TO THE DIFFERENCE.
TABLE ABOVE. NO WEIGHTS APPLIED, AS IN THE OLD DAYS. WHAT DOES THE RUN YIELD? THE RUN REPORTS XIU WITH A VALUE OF 14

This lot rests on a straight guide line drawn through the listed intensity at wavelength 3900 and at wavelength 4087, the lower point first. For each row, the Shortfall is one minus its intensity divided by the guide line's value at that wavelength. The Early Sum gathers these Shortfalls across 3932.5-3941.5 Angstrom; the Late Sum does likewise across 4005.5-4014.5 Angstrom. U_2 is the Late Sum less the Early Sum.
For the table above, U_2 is -3.5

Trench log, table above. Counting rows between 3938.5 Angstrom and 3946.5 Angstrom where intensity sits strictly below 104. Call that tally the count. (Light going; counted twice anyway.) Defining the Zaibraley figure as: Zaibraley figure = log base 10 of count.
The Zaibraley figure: 0.85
